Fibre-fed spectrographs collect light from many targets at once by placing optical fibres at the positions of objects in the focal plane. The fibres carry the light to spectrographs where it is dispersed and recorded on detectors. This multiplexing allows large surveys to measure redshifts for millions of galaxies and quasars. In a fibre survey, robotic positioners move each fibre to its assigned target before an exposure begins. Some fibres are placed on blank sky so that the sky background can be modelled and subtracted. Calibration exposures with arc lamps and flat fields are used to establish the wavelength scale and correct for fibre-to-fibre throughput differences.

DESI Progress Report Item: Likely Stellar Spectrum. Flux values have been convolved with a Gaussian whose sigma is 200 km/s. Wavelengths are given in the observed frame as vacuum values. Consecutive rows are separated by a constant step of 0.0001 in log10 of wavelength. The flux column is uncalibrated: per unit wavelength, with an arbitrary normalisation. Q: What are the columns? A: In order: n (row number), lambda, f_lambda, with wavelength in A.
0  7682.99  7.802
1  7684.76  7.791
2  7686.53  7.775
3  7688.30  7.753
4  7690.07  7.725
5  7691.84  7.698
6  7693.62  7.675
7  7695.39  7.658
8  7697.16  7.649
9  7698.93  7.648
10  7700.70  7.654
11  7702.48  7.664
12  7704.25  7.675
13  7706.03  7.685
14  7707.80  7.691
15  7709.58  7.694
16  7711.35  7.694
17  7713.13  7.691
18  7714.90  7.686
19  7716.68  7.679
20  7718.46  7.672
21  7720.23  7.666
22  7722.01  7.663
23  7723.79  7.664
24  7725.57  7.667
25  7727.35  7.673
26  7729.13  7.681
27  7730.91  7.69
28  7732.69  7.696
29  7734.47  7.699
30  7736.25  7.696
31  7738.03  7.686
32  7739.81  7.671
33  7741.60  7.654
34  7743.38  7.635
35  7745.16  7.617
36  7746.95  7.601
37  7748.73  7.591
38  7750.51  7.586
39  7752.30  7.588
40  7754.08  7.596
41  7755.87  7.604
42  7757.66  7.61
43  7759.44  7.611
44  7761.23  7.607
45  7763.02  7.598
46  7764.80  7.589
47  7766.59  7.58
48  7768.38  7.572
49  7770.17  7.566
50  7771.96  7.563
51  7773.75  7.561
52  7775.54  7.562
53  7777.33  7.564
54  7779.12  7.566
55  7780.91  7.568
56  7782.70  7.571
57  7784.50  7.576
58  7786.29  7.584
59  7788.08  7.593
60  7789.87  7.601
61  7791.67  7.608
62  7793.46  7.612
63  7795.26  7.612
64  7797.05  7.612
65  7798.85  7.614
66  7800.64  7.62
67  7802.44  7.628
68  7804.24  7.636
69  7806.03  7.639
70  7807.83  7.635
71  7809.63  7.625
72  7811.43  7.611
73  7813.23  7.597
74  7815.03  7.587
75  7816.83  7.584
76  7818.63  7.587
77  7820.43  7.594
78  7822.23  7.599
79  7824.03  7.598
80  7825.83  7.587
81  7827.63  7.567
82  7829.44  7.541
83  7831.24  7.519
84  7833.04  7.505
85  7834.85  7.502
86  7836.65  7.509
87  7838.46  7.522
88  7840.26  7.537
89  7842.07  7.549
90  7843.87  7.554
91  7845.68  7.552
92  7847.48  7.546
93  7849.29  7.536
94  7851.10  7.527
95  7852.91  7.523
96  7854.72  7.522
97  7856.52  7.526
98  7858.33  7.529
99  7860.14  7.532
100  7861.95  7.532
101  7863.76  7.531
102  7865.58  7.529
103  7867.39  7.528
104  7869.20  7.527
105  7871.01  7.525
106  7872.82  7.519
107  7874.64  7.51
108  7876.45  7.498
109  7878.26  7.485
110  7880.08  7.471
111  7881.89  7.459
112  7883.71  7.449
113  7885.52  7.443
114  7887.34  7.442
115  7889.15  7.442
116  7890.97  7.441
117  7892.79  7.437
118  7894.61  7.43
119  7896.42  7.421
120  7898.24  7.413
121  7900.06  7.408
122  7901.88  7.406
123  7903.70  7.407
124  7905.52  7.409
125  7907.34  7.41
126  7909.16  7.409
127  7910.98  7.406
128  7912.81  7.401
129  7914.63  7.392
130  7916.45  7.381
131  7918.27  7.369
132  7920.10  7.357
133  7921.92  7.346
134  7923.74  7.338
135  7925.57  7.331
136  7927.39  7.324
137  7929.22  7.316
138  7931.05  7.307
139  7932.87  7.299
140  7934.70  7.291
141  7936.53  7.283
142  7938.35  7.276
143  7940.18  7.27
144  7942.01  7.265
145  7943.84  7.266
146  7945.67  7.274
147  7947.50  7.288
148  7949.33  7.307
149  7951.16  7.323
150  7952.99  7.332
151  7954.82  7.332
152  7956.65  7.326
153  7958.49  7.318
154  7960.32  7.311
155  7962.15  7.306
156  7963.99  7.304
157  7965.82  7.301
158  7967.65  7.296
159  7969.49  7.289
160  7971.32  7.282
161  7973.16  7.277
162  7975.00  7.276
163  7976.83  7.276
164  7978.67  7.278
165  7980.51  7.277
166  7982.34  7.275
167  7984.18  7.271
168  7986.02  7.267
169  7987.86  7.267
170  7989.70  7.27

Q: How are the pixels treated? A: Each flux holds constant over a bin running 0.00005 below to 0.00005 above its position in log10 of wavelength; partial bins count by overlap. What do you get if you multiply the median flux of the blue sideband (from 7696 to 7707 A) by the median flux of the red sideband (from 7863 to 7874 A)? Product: 57.7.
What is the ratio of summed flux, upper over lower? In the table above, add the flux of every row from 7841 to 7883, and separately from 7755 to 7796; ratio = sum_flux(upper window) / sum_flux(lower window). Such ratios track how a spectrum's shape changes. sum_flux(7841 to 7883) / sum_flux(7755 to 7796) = 0.992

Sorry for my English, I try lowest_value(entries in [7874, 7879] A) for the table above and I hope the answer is 7.485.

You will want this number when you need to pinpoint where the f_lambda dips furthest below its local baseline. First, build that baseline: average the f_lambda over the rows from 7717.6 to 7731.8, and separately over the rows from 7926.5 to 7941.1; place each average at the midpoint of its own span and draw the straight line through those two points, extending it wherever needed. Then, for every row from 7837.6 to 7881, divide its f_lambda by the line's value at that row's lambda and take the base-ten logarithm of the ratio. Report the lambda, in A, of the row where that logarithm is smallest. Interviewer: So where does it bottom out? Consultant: 7838.46 A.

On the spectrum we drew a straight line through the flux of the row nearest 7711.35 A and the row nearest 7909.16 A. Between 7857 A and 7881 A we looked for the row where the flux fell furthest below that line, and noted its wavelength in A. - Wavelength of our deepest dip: 7880.08 A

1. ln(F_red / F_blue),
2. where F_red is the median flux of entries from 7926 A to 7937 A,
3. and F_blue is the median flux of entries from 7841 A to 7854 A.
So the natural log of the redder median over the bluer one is -0.033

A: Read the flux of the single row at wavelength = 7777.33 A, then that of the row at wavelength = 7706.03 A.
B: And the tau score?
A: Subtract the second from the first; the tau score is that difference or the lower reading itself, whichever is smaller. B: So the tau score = -0.12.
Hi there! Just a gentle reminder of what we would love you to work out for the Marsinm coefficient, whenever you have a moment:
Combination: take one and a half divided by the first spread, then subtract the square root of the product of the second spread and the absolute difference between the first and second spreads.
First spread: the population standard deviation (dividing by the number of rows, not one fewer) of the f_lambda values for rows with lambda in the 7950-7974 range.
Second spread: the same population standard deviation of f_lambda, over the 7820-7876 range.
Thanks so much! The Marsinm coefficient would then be 85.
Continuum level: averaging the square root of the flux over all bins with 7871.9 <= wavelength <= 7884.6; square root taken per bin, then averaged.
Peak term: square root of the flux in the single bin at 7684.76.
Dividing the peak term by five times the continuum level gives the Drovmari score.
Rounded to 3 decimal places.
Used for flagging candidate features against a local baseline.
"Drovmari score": 0.204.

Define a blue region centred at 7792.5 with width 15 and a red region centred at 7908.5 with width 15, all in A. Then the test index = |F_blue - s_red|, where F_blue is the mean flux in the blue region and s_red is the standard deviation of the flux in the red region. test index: 7.60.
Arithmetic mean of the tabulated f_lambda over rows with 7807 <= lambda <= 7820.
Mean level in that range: 7.60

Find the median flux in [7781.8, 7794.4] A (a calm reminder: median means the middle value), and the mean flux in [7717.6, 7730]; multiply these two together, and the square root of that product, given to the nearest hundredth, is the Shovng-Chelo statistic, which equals 7.63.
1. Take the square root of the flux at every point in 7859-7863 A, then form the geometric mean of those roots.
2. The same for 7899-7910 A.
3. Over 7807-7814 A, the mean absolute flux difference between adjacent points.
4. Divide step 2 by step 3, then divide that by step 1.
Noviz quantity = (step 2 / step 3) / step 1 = 78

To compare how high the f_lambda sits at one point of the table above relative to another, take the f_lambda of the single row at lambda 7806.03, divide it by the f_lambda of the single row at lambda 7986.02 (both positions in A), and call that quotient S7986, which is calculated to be 1.05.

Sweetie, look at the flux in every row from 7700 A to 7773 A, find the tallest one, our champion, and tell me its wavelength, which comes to 7734.47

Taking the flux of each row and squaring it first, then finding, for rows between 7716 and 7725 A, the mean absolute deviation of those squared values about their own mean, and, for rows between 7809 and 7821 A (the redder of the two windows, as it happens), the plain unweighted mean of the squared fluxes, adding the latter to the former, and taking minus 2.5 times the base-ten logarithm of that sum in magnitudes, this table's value -4.405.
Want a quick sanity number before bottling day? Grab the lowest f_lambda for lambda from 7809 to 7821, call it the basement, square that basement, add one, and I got 58.52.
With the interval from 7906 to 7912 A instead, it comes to 55.85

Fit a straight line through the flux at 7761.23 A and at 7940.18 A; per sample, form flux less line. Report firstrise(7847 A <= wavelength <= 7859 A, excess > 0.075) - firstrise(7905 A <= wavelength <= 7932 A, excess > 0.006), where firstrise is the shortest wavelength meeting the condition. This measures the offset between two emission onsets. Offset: -58.0 A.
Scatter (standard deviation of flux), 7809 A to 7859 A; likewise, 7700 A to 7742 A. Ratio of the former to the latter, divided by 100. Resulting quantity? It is 0.026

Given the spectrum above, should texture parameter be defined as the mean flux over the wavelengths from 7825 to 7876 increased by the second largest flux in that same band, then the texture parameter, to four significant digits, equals 15.10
